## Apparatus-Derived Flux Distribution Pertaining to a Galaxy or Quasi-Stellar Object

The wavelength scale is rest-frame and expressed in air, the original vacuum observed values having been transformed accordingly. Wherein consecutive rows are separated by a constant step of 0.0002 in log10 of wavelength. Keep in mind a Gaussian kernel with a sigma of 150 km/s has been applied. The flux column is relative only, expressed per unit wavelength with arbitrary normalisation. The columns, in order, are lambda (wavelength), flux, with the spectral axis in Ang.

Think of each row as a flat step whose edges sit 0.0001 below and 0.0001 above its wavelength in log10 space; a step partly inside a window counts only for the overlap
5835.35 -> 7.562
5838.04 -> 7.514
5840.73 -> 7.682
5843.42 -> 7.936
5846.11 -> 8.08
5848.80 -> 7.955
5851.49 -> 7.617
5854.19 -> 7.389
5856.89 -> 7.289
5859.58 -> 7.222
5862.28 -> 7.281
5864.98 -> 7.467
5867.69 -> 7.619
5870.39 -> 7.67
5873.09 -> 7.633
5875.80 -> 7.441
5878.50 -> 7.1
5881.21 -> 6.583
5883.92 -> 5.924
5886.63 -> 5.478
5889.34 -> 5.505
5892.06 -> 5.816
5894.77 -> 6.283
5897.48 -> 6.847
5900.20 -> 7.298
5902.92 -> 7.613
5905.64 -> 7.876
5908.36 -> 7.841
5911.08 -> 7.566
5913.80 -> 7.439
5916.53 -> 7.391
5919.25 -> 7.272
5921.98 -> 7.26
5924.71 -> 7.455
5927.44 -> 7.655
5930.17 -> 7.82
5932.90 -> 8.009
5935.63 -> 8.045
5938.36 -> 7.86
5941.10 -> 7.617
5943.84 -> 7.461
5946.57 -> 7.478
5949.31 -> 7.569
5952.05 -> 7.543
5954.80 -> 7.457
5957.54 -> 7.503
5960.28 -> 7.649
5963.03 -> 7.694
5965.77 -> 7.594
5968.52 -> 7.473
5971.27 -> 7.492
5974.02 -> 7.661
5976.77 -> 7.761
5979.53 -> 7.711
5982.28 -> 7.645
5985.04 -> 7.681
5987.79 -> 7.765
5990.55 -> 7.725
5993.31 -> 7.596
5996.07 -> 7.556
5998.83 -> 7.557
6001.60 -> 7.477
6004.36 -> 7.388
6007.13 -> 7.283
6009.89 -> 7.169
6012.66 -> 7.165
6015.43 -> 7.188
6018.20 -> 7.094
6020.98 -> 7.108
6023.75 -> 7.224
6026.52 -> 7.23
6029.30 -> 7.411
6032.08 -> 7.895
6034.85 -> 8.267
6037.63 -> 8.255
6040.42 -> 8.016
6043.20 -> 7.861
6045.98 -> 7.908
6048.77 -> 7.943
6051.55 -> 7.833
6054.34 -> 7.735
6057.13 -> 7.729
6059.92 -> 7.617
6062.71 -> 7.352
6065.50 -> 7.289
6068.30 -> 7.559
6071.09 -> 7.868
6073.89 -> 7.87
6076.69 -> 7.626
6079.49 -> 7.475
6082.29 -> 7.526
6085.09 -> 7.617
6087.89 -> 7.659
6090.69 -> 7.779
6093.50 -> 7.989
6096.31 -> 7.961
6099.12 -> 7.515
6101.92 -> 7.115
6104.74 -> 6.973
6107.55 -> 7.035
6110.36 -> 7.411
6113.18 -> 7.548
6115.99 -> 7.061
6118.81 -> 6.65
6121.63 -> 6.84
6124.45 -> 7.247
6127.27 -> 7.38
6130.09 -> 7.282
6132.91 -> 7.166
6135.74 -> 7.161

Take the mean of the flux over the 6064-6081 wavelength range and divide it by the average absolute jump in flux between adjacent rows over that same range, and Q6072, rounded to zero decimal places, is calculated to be 39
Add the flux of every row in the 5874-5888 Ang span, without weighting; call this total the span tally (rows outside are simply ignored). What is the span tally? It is 32.5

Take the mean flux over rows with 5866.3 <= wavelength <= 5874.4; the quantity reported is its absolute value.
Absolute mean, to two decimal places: 7.64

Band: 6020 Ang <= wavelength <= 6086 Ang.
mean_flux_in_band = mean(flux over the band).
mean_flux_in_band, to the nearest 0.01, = 7.68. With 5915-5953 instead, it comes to 7.60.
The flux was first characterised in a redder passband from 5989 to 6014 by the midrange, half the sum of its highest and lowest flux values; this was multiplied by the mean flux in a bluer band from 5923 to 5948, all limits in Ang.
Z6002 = 57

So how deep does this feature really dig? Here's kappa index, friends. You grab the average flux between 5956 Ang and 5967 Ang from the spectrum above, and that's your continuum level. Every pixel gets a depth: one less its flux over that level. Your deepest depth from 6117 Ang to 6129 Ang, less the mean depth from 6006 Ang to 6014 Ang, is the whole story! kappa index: 0.073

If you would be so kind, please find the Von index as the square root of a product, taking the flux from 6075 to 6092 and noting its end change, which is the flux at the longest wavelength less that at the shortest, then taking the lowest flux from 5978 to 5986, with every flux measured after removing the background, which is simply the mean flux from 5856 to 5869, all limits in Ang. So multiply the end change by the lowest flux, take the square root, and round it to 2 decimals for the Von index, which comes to 0.20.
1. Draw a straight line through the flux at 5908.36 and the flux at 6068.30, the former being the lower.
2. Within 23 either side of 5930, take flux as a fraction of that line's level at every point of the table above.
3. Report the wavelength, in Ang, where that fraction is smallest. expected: 5921.98 Ang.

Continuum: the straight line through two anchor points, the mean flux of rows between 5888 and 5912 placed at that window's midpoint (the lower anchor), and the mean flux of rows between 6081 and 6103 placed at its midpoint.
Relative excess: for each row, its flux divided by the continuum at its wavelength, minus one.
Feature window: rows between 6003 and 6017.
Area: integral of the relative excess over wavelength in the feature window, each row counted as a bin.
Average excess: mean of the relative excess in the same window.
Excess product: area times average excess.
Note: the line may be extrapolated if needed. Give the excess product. 0.00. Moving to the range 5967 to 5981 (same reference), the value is 0.04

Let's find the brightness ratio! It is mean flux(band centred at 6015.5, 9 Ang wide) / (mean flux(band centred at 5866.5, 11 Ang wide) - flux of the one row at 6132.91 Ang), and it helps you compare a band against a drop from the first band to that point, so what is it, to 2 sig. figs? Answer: 21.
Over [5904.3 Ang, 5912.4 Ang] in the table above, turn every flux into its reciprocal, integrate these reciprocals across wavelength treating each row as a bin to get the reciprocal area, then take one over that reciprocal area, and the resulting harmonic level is 1.0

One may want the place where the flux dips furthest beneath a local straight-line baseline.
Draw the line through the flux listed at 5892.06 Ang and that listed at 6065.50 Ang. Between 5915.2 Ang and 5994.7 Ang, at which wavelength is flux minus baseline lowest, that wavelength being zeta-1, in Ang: 5993.31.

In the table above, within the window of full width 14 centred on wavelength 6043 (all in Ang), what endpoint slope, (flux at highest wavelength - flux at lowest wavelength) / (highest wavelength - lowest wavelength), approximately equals -0.028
